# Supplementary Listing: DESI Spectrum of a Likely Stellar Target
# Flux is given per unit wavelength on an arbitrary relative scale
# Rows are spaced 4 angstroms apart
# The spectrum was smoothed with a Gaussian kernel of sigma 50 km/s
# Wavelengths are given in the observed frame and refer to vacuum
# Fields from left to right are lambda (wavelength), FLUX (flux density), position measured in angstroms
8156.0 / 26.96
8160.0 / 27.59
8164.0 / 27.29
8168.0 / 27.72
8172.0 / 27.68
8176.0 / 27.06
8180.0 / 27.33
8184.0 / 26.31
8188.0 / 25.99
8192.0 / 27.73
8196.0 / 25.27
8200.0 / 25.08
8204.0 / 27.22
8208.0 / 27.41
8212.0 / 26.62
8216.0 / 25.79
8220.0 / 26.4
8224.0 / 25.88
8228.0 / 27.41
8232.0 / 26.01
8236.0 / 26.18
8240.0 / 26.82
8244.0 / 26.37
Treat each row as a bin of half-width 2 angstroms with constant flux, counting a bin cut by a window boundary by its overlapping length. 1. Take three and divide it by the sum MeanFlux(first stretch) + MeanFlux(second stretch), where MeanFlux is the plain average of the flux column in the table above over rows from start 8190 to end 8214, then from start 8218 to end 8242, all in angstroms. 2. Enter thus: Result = 0.0566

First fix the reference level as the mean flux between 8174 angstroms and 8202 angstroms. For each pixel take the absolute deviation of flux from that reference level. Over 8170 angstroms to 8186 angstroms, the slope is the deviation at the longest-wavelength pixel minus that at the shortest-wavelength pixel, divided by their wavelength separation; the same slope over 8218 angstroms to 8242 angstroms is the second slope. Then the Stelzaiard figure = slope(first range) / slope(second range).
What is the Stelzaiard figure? -4.8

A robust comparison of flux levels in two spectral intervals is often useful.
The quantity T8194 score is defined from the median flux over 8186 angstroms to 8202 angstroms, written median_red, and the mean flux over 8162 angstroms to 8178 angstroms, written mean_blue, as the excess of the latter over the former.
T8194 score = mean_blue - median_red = 1.8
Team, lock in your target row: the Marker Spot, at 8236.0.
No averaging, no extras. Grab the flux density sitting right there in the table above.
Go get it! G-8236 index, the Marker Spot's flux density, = 26.18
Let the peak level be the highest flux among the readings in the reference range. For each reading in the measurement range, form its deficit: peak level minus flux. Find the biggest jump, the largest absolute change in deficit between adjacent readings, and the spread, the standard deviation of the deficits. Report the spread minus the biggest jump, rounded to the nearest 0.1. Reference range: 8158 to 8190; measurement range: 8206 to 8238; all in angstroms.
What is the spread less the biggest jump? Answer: -0.9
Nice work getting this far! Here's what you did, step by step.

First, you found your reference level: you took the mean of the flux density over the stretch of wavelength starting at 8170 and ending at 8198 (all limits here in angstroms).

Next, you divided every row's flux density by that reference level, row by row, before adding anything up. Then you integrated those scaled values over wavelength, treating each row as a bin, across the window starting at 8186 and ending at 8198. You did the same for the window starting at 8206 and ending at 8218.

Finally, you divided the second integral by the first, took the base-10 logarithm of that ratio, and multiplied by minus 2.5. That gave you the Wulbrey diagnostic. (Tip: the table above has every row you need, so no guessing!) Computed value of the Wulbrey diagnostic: -0.01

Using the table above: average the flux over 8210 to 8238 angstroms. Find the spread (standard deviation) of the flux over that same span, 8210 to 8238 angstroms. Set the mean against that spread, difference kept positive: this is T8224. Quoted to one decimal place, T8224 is 25.8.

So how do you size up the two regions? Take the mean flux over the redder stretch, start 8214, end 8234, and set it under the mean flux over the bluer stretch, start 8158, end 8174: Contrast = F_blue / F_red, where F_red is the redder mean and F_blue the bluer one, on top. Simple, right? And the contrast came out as 1.05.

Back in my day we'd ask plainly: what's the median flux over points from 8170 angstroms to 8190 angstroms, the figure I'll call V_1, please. 27.1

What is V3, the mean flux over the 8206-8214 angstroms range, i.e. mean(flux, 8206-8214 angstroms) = 27.0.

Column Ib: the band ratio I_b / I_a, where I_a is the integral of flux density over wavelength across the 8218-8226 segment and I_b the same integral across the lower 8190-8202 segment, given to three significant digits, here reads 1.49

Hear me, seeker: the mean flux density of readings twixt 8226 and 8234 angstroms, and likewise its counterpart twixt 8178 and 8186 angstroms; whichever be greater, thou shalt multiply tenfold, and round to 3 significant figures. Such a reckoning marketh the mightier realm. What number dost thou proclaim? 268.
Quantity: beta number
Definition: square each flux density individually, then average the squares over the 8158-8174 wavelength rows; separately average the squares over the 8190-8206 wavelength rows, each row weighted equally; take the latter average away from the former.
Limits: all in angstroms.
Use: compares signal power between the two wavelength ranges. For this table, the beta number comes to 66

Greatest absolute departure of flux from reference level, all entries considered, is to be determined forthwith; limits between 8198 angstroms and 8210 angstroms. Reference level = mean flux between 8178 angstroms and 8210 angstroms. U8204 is 1.5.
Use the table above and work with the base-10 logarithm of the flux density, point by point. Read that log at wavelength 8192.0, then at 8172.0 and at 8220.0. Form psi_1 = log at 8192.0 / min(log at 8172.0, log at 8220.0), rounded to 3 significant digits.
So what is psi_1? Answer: 1.02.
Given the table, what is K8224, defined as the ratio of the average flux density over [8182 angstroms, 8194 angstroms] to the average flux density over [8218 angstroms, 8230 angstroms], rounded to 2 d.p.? 1.00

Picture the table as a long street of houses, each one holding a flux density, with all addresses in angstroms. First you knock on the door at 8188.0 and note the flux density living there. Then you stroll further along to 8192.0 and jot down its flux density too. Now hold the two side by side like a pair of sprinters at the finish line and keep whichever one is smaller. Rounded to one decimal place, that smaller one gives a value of 26.0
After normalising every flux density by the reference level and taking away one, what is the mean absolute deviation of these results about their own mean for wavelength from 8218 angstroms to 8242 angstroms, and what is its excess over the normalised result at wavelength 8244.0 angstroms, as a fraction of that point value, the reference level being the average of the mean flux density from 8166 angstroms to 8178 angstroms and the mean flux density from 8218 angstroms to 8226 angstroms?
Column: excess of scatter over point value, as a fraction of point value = -2.00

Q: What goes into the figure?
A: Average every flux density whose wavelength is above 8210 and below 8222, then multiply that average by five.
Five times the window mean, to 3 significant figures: 131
